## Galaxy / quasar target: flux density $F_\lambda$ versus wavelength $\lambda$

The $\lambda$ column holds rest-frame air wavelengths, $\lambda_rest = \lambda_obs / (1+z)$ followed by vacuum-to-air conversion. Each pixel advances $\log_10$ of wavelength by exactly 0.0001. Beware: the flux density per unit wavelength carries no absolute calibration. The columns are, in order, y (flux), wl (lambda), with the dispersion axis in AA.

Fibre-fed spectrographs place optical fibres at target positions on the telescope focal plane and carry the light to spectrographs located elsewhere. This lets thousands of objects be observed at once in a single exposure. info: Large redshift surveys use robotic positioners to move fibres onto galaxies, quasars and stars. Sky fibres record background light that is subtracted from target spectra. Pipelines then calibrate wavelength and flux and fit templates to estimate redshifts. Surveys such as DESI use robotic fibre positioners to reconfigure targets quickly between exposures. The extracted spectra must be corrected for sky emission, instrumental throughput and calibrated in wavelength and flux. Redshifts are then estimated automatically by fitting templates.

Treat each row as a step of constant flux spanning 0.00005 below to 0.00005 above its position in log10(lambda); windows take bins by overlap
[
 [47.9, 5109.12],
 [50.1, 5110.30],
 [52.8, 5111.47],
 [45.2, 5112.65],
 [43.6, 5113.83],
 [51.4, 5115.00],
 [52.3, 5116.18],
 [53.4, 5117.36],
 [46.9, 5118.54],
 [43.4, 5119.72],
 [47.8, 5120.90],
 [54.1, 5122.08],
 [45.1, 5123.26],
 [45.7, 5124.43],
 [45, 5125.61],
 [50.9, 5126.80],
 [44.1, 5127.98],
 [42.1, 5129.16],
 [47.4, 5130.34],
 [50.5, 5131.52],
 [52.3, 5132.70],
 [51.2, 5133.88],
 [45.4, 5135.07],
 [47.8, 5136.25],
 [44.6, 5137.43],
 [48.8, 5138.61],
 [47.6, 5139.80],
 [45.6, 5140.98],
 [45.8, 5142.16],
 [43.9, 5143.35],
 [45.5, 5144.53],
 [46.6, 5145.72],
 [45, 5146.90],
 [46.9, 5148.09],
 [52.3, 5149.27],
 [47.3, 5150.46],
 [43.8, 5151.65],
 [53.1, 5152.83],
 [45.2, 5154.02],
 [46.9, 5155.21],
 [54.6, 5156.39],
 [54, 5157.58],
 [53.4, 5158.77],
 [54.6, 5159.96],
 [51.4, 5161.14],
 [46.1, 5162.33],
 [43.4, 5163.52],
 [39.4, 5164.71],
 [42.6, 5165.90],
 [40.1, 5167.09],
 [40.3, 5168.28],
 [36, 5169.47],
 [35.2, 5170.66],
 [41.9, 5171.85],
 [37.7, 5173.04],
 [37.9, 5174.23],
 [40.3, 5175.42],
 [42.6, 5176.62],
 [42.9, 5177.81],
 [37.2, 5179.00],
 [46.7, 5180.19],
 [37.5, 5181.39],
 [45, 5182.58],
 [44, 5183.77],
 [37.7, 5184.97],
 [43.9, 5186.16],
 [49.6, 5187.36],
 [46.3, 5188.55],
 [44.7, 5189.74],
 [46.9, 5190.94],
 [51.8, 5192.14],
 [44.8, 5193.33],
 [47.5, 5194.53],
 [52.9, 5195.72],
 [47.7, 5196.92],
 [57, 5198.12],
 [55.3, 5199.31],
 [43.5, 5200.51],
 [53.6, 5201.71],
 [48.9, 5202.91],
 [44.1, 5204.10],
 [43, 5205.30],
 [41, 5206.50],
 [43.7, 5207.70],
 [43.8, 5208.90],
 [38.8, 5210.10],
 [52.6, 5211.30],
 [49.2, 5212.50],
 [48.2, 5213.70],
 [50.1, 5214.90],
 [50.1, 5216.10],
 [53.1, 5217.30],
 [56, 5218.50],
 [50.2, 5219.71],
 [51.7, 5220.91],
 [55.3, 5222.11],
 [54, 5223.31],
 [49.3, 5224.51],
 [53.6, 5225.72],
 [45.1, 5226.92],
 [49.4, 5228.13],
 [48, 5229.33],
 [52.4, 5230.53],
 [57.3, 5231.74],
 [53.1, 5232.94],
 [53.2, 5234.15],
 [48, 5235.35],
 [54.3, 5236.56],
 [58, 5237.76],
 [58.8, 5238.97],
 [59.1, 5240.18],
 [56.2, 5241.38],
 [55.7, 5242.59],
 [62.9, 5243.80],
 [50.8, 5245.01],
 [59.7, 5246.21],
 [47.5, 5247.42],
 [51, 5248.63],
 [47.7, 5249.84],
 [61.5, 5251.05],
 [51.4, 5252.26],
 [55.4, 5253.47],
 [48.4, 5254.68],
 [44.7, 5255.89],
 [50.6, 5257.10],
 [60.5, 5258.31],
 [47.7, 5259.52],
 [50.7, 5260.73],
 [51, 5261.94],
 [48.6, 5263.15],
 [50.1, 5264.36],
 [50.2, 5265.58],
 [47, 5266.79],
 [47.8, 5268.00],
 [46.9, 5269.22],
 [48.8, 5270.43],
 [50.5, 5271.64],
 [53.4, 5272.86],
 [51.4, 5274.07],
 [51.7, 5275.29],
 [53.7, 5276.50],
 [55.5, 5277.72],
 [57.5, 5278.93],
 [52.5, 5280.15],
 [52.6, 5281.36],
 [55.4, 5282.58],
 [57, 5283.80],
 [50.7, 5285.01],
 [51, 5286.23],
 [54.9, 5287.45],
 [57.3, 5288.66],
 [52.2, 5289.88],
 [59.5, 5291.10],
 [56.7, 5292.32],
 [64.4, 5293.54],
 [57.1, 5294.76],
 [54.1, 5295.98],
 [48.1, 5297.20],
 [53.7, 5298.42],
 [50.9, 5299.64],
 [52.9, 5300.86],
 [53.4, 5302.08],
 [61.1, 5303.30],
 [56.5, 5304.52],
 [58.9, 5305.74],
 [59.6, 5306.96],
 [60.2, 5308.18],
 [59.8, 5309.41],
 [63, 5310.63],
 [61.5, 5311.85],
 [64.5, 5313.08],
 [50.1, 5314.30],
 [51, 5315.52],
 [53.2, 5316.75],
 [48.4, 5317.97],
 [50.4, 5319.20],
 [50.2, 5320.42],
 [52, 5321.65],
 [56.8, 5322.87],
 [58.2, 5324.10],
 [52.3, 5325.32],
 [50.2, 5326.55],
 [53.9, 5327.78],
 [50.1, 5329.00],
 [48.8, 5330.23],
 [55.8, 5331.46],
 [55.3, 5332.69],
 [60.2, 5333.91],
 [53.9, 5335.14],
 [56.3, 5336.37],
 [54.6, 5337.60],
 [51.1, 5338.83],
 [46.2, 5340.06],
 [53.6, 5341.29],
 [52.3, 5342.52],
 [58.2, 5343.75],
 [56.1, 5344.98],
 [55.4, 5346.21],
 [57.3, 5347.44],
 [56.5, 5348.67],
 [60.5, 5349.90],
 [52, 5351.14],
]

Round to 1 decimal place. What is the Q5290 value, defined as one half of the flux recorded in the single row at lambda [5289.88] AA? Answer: 26.1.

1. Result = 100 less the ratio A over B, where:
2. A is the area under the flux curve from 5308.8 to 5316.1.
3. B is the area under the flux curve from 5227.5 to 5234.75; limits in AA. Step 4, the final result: 98.9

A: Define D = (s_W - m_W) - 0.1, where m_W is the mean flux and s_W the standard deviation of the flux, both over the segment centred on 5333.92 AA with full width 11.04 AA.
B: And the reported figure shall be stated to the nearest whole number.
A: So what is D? -51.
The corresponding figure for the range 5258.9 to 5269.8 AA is -47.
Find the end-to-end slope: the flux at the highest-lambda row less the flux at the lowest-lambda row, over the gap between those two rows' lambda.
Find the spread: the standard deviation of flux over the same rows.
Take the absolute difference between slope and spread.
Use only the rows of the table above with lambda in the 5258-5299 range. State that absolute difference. 4.3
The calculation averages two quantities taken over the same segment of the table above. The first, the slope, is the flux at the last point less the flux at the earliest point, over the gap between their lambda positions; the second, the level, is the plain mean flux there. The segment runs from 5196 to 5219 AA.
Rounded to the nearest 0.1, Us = 24.4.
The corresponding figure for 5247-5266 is 25.6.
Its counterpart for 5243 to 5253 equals 26.4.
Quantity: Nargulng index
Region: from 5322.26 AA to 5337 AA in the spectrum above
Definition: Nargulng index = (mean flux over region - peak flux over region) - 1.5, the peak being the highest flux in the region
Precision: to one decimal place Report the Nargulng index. -7.4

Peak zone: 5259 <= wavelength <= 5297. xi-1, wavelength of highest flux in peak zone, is 5293.54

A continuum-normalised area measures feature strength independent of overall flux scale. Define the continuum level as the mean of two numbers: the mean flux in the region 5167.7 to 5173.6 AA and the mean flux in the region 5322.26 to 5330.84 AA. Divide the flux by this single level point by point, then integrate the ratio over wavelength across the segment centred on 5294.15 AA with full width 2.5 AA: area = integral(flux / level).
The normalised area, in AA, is 3.3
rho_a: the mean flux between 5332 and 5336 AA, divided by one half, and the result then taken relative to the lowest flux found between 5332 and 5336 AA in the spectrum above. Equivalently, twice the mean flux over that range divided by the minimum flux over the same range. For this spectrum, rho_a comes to 2.10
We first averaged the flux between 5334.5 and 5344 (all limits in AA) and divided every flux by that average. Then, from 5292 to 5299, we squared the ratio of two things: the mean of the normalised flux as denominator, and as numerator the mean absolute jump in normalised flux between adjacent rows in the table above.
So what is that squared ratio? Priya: 0.0113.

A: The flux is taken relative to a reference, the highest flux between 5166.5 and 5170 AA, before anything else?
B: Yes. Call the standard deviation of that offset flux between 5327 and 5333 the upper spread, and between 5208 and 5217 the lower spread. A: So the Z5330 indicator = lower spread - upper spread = 2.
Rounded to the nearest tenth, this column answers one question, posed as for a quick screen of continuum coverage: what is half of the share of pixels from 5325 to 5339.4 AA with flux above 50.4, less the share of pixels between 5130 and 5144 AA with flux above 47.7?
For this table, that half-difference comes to 0.2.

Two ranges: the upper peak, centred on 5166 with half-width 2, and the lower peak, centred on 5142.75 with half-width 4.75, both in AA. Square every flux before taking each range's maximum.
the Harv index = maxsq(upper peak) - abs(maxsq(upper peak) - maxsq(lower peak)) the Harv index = 1248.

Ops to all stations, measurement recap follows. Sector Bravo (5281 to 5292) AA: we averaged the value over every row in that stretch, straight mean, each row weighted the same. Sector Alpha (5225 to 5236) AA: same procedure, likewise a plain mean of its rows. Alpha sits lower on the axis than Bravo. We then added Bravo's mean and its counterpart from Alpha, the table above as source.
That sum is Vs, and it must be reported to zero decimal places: 106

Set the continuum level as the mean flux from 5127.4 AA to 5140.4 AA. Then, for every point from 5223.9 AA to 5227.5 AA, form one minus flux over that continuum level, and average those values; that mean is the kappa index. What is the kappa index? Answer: -0.040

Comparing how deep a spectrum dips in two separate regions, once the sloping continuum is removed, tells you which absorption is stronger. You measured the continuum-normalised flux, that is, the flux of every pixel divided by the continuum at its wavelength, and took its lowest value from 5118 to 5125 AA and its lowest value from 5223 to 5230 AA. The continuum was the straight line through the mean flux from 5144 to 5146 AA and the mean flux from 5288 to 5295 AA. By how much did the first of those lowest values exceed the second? 0.13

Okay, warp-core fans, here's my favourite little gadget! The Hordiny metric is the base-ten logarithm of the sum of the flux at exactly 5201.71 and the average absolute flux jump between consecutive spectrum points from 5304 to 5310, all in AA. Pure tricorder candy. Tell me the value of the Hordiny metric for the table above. 1.74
